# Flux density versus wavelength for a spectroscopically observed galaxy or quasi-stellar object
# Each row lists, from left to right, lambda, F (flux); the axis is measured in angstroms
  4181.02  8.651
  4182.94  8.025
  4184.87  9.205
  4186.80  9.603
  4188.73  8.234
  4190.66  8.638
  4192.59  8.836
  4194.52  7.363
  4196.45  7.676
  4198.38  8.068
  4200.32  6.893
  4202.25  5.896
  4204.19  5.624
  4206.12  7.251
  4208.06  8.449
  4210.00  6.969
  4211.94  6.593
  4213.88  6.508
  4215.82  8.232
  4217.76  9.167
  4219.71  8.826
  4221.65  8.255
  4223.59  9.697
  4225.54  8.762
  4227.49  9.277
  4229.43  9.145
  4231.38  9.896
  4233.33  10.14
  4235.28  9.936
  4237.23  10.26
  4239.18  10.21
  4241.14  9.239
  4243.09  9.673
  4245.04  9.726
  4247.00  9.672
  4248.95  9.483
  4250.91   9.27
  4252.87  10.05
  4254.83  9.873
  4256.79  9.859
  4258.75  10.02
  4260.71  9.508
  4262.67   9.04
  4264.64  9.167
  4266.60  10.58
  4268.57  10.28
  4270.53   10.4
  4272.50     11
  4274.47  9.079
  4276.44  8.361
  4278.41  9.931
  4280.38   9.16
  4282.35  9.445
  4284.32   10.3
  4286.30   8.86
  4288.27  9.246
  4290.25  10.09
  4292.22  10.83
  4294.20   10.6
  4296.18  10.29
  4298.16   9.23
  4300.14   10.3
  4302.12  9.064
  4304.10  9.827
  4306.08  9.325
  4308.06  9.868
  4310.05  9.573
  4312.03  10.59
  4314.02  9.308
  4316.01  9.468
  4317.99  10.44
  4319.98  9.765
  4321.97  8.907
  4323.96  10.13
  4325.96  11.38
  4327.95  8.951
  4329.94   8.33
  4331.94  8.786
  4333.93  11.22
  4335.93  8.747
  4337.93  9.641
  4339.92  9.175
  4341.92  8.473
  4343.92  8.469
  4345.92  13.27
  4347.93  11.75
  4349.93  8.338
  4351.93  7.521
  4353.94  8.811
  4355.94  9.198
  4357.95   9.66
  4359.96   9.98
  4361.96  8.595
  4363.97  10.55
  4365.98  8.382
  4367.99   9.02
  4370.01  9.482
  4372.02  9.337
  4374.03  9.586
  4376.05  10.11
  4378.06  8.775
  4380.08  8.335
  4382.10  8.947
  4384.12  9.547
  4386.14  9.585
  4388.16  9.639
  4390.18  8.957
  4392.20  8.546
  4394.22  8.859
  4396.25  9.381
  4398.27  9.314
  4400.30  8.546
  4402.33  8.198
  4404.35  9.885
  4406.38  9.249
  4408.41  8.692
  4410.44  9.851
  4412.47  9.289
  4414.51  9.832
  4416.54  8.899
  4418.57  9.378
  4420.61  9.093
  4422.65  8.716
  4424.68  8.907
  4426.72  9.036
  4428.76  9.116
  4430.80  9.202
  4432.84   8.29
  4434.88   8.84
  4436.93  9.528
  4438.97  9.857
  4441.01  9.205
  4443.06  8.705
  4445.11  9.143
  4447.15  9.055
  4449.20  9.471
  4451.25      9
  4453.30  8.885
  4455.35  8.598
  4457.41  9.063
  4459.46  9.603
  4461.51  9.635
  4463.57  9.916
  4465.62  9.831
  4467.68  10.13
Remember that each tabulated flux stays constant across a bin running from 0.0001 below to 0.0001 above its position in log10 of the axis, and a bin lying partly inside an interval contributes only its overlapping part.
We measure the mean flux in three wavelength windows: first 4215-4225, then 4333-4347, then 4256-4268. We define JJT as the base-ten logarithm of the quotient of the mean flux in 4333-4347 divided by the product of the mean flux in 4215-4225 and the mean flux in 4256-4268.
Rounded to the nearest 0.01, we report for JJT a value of -0.94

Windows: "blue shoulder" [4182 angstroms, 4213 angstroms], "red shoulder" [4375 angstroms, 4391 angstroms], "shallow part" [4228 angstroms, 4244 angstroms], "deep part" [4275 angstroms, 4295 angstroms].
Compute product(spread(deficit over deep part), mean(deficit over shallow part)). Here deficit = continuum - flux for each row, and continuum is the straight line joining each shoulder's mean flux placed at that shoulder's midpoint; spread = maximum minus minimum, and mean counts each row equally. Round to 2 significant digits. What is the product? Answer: -4.2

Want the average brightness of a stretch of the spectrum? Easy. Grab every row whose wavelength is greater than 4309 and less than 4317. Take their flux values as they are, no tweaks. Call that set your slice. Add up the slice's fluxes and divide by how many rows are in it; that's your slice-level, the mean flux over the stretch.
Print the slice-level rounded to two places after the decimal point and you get 9.73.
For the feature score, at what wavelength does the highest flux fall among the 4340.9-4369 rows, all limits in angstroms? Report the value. 4345.92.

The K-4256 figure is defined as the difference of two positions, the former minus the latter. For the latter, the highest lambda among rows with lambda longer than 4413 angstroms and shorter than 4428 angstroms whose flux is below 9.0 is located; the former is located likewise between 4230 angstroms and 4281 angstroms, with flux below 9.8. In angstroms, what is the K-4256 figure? -144.3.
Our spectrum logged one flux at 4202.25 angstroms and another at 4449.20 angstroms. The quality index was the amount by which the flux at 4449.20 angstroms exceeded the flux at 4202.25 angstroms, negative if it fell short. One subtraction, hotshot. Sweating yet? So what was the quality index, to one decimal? 3.6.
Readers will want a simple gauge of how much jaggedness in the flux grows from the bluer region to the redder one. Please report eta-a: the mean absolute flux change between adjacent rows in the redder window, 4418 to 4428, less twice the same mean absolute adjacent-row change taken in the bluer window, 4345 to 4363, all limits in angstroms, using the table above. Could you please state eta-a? -2.2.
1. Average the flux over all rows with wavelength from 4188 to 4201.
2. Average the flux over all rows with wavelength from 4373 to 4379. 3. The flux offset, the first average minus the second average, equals -1.5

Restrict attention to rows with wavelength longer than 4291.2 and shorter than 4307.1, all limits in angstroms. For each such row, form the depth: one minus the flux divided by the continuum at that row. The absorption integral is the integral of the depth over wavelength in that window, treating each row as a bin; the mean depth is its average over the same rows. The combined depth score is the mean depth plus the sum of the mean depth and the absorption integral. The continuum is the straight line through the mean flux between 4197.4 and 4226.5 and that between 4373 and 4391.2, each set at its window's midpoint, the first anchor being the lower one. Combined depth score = -3.0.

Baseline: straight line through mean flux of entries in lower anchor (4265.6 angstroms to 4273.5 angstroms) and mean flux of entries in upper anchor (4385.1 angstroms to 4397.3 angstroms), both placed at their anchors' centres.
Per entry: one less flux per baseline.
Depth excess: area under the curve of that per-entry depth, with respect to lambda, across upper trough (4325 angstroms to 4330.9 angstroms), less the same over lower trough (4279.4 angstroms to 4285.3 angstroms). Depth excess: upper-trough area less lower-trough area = -0.24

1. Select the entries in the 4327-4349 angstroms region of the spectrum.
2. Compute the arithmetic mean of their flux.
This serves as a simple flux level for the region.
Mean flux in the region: 9.71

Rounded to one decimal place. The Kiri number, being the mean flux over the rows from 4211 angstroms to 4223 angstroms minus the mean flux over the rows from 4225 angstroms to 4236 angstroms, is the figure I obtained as -1.6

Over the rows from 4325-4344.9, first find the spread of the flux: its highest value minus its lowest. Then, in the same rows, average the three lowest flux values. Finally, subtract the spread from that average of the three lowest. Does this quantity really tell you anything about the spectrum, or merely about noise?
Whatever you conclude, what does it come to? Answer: 5.4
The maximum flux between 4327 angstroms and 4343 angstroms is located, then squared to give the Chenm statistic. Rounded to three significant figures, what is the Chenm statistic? 126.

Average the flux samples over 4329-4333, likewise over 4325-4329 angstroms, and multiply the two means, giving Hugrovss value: 87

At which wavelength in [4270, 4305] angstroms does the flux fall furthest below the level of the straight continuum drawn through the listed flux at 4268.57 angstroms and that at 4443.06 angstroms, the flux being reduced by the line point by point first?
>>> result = 4276.44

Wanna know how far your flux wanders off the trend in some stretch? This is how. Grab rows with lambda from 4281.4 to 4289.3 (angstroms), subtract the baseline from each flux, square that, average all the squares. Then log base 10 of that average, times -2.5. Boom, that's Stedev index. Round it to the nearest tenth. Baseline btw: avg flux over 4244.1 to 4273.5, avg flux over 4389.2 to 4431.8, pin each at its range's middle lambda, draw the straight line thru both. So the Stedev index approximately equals 1.2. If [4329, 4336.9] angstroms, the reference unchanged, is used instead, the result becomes -0.3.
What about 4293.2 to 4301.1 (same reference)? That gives 0.8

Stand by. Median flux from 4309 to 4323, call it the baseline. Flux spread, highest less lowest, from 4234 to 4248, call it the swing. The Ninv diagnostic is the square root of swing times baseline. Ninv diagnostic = 3.1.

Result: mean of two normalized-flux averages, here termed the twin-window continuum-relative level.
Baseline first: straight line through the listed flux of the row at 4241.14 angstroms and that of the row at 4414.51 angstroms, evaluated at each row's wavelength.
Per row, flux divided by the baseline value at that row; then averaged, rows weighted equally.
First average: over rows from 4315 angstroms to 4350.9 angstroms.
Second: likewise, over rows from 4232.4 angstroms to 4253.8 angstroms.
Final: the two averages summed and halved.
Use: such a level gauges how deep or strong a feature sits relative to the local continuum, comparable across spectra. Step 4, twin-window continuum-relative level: 1.04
